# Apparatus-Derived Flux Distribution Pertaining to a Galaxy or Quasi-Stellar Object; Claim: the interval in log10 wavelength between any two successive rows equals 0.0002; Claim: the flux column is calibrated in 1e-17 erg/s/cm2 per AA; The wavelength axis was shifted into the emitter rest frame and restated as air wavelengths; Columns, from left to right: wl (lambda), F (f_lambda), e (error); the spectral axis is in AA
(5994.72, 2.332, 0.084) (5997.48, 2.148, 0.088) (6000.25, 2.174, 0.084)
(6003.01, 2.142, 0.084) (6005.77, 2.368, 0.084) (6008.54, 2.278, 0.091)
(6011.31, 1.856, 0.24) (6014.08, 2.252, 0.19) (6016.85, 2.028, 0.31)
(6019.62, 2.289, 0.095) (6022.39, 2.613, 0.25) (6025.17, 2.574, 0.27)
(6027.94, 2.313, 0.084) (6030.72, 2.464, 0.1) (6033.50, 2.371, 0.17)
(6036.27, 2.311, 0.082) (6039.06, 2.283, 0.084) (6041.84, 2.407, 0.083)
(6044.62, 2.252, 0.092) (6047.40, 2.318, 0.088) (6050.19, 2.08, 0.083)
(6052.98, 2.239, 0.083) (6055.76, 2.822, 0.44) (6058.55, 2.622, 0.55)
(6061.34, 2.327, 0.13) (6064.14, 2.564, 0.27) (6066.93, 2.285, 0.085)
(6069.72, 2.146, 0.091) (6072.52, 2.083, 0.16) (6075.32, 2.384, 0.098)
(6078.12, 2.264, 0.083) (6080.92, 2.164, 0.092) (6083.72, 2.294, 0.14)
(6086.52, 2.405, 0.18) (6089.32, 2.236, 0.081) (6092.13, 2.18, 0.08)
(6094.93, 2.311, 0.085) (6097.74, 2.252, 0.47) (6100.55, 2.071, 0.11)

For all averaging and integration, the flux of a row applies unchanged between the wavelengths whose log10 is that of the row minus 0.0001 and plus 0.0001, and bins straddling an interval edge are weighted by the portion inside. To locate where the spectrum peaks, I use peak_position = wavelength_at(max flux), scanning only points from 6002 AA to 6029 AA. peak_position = 6022.39 AA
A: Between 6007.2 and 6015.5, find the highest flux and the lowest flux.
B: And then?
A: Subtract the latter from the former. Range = 0.42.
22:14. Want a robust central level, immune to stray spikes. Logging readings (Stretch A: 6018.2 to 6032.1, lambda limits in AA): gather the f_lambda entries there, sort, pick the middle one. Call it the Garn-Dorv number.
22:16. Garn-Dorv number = 2.46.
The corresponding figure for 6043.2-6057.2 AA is 2.25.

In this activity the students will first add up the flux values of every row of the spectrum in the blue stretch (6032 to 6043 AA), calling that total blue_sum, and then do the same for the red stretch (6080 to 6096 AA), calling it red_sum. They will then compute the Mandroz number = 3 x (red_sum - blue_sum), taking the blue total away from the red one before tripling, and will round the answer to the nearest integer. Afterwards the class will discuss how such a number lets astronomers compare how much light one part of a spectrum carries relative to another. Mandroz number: 13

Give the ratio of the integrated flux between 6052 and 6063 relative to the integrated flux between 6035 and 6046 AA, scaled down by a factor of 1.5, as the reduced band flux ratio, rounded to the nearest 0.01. 0.72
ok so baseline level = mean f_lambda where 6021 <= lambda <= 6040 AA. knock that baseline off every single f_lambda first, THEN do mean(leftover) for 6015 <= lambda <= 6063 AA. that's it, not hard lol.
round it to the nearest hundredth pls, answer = -0.05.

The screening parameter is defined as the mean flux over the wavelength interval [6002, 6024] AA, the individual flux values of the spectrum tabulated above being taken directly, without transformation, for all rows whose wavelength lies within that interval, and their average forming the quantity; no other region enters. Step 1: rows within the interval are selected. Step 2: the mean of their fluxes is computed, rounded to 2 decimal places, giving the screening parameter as 2.23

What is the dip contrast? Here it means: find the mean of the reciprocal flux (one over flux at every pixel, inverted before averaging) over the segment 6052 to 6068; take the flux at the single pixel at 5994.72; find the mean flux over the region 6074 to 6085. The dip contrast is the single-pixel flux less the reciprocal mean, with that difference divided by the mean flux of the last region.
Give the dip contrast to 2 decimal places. 0.85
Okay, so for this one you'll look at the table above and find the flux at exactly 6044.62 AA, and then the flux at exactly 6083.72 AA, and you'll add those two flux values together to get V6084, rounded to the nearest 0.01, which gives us 4.55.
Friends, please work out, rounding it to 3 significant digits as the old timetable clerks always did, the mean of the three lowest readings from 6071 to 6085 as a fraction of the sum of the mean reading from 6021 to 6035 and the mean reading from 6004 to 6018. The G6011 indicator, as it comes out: 0.469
